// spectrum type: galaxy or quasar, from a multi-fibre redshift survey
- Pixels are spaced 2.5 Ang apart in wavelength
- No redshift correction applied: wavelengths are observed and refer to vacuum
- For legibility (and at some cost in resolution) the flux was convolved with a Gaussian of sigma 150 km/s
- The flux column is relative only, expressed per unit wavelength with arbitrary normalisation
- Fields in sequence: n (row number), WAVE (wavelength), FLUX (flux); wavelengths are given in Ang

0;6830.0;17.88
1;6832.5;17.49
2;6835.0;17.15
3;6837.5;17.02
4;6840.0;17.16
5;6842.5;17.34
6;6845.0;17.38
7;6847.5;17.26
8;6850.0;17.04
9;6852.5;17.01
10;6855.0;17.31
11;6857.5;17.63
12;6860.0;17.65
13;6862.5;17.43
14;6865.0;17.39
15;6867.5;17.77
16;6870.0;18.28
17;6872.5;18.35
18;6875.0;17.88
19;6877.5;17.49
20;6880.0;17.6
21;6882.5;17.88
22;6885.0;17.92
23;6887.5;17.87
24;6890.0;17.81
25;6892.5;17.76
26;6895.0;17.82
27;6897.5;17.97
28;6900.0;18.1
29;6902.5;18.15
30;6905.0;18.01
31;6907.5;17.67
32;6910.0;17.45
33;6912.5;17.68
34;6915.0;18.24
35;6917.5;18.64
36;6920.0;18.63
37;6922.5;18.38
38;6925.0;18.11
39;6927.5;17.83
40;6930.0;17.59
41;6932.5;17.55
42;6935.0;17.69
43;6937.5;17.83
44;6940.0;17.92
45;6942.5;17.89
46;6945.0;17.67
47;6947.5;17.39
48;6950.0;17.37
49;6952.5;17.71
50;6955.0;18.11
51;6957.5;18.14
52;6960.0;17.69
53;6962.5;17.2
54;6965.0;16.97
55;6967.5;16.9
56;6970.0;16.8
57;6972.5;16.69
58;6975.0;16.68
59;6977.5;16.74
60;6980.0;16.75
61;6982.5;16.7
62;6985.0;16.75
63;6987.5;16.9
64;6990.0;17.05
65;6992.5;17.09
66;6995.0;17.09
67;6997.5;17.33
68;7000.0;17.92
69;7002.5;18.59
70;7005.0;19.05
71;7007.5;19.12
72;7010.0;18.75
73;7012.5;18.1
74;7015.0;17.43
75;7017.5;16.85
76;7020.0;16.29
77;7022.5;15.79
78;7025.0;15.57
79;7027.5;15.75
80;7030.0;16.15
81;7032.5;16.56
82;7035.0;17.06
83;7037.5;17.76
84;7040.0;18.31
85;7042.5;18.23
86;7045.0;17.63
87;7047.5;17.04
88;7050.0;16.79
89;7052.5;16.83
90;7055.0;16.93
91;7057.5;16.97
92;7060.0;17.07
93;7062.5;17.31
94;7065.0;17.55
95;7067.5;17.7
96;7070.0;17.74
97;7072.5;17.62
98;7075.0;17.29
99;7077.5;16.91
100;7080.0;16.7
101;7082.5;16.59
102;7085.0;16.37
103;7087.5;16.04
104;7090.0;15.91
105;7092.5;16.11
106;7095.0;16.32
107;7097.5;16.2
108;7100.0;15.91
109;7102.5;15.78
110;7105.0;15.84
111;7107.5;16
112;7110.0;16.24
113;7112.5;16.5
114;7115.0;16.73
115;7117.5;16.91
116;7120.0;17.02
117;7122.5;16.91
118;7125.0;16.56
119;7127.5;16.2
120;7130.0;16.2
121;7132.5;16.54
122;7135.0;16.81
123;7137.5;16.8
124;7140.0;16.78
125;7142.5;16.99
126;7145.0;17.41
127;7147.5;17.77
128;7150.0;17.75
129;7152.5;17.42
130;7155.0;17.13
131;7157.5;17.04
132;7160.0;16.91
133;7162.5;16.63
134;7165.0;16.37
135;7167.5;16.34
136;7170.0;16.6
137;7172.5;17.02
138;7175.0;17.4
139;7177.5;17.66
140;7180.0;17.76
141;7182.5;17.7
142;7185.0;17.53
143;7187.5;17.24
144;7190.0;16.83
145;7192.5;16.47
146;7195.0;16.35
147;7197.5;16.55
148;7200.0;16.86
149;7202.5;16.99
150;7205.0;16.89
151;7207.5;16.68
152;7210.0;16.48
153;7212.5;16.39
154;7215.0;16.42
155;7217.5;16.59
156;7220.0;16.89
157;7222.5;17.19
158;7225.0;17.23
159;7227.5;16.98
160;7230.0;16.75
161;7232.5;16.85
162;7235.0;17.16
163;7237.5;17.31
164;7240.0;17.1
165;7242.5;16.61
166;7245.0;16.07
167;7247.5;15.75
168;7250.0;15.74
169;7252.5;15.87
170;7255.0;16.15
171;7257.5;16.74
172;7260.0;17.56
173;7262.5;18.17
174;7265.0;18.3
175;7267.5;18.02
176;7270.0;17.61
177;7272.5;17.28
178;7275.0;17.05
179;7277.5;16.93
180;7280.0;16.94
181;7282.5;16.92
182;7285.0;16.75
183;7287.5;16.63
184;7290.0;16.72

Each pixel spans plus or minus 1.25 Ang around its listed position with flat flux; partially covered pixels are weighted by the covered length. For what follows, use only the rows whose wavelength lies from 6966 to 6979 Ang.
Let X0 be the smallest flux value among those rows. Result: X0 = 16.68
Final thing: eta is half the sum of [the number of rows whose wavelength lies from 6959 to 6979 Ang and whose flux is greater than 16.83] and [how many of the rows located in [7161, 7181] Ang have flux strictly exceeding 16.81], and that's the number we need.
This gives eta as 4.0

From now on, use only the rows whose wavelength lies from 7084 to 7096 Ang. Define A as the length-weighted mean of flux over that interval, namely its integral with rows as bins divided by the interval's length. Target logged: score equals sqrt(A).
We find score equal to 4.02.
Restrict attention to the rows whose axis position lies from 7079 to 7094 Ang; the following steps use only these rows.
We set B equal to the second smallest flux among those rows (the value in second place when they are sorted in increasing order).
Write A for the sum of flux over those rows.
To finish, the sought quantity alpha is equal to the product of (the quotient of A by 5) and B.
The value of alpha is 313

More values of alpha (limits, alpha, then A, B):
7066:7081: 352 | 104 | 16.91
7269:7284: 348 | 103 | 16.93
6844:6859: 353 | 104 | 17.04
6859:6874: 373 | 107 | 17.43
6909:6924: 385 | 109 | 17.68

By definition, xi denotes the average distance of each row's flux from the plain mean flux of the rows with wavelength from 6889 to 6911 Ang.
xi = 0.18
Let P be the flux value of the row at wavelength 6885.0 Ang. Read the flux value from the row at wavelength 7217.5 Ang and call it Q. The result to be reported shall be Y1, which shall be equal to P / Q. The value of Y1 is 1.08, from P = 17.92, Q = 16.59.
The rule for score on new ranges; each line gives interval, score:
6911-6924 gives 4.28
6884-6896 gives 4.22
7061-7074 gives 4.19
